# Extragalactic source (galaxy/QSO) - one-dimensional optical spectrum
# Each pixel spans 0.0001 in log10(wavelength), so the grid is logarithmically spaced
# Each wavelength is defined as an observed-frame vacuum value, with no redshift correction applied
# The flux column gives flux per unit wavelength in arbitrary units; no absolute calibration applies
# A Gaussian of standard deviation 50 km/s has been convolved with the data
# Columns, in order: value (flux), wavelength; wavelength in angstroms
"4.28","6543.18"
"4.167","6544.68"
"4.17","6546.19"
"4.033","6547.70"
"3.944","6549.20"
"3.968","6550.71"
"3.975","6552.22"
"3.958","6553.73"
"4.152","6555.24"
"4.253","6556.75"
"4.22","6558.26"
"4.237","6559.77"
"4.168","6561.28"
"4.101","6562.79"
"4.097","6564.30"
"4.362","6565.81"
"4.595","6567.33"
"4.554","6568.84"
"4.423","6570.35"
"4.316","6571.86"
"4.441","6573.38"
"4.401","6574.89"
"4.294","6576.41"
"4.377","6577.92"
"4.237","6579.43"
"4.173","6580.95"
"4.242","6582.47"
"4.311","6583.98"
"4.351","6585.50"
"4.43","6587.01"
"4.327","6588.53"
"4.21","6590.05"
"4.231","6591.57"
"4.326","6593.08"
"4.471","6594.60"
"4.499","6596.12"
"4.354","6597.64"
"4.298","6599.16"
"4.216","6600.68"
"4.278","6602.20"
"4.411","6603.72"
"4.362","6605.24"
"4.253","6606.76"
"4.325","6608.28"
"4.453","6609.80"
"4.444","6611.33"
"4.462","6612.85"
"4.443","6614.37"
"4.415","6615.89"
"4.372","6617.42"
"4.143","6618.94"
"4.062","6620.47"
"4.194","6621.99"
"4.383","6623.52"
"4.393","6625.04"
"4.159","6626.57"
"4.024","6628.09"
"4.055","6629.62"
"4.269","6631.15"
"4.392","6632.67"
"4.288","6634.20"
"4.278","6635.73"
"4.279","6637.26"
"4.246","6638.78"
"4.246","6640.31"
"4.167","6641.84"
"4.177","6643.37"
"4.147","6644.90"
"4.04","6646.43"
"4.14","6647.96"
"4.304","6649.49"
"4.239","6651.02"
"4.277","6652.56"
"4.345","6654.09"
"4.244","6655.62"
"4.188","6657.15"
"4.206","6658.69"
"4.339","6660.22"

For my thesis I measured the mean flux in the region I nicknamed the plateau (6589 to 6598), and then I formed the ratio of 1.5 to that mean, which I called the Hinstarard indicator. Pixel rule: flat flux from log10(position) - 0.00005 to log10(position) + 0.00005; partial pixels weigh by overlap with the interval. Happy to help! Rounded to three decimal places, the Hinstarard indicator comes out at 0.345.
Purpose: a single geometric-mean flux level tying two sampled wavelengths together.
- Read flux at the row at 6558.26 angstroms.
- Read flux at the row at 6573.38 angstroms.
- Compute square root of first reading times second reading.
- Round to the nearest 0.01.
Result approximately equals 4.33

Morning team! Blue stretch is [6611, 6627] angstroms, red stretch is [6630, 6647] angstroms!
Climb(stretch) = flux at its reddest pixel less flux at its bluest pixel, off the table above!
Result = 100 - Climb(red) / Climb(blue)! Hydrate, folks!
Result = 99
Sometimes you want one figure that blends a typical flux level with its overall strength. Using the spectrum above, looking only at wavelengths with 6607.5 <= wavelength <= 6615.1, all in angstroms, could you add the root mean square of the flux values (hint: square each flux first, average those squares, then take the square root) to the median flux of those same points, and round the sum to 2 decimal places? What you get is 8.87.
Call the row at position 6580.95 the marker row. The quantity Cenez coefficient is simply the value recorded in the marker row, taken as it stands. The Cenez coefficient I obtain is 4.173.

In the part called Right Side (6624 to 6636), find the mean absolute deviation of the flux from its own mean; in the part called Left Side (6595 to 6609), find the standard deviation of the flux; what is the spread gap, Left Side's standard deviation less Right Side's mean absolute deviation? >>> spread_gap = -0.03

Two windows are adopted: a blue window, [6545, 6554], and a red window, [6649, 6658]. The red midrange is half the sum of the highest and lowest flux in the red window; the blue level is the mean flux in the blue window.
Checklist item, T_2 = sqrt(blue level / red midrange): 0.97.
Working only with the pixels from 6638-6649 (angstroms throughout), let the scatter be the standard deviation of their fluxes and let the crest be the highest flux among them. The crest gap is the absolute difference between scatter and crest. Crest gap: 4.18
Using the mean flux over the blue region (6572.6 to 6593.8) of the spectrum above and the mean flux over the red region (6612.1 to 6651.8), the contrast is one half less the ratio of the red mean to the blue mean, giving -0.484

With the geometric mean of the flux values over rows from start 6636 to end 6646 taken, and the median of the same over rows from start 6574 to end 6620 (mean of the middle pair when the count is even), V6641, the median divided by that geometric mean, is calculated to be 1.03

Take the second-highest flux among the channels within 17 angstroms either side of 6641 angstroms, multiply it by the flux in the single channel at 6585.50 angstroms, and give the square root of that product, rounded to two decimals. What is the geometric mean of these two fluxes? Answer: 4.37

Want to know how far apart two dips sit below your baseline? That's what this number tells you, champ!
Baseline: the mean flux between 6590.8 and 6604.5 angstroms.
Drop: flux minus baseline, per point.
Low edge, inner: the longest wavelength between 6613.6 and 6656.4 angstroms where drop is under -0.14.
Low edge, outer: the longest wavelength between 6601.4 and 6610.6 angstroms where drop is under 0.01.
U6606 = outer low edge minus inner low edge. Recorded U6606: -39.7 angstroms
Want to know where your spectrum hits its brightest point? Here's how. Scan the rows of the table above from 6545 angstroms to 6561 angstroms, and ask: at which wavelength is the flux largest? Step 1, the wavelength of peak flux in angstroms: 6556.75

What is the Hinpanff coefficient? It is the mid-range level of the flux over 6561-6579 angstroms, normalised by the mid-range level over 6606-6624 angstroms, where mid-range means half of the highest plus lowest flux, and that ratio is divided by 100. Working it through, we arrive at 0.0102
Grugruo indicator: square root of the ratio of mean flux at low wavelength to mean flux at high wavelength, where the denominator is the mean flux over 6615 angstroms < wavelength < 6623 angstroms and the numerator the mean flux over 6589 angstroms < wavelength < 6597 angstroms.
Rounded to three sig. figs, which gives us 1.01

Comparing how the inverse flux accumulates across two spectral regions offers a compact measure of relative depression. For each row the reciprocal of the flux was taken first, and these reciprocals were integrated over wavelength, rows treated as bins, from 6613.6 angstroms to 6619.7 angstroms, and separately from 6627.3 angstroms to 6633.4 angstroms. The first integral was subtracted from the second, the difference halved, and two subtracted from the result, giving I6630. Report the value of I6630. -1.97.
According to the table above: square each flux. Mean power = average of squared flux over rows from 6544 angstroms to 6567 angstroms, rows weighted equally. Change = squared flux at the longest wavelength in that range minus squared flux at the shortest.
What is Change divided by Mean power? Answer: 0.10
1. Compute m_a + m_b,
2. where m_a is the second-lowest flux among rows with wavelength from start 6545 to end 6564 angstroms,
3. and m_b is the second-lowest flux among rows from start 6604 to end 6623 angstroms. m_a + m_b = 8.10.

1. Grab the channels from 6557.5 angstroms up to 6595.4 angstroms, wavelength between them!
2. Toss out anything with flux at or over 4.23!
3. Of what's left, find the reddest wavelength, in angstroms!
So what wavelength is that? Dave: 6590.05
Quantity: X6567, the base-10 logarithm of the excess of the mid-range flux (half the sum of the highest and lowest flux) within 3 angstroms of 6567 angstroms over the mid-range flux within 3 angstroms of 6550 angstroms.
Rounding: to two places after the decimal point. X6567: -0.45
